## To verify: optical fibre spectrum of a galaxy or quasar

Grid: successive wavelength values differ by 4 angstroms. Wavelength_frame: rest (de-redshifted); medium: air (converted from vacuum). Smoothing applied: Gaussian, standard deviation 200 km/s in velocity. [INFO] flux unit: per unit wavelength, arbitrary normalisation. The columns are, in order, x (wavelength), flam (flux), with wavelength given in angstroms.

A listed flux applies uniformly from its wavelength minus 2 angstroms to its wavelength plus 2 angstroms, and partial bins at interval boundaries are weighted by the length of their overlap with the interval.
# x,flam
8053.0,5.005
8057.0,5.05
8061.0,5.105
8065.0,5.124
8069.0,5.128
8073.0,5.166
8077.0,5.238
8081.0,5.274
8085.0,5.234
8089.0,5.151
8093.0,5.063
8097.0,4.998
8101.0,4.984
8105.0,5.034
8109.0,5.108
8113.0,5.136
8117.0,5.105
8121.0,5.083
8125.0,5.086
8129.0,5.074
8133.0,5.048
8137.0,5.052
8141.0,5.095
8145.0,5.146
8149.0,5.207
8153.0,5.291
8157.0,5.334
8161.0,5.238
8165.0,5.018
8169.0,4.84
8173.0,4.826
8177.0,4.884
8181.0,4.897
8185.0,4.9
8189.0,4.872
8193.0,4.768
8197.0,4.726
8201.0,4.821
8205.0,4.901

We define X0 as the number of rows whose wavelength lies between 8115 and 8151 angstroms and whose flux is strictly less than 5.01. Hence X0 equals 0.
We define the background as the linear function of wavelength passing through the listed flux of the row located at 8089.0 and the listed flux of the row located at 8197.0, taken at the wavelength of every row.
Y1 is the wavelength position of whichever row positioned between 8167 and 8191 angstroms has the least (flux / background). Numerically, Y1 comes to 8169.0 angstroms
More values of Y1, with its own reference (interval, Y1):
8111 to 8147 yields 8121.0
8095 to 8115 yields 8097.0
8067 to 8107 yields 8097.0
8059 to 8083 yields 8061.0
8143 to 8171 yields 8169.0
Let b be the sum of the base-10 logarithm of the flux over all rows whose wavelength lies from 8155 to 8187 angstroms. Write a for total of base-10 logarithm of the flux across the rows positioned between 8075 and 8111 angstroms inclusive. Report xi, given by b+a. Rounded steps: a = 6.4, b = 6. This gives 12.0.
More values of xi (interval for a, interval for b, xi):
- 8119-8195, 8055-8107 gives 22.6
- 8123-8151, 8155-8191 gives 11.2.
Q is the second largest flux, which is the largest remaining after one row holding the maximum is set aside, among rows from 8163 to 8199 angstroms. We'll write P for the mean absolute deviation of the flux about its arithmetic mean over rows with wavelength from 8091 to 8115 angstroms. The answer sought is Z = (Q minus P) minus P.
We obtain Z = 4.8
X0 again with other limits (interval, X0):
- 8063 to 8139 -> 2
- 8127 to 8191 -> 6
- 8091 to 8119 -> 2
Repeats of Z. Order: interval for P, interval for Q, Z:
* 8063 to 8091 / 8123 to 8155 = 5.1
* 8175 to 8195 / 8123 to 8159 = 5.2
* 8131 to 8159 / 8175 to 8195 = 4.7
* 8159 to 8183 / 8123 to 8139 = 4.8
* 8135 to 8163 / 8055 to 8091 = 5.1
